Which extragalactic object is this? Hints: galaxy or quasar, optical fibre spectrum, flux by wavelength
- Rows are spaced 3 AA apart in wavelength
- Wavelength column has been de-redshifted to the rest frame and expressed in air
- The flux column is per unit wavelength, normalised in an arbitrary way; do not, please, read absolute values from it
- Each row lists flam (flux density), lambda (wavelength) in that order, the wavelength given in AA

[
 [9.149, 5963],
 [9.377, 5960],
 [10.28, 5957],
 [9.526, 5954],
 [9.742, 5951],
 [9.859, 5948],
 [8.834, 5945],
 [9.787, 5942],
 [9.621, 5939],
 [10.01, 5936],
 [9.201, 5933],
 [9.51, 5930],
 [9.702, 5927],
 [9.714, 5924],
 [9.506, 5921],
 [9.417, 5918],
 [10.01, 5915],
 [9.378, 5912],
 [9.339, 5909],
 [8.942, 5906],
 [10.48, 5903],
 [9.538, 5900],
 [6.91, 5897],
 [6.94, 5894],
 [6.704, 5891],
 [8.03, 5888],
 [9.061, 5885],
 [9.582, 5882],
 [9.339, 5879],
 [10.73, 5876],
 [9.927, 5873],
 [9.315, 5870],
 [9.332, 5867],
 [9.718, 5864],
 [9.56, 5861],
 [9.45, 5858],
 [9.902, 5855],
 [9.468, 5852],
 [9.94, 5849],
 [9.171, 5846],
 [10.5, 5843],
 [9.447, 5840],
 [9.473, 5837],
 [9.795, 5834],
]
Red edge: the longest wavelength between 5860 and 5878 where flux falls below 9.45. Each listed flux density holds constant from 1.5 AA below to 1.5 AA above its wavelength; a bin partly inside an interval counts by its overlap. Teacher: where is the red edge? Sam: 5870 AA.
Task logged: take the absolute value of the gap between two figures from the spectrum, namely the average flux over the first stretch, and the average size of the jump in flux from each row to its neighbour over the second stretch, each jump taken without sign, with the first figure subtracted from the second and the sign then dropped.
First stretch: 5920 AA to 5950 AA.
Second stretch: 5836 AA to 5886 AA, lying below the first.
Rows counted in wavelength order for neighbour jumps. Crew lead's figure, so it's 9.0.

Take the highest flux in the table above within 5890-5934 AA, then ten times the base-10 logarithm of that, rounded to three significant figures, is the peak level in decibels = 10.2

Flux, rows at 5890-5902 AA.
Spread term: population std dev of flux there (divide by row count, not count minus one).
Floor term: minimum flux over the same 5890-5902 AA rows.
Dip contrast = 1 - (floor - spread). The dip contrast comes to -4.5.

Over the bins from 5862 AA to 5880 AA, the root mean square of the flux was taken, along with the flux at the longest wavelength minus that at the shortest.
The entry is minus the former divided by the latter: 26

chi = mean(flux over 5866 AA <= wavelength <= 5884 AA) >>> 9.70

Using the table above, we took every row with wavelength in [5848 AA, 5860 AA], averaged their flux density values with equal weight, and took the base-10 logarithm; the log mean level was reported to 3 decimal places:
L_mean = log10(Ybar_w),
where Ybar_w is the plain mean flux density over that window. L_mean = 0.986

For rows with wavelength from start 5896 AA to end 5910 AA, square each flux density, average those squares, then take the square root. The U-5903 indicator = 9.1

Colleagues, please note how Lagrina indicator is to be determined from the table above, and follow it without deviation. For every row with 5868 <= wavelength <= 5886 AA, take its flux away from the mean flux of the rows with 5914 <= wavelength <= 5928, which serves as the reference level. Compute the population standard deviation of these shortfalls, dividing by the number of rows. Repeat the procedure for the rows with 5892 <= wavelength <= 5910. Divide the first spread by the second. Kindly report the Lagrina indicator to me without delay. 0.4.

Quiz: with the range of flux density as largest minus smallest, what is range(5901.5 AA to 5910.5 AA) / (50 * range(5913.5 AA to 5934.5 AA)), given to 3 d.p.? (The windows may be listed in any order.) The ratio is 0.038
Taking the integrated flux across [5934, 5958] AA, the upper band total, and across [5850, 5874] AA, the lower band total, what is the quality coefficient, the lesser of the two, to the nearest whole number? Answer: 230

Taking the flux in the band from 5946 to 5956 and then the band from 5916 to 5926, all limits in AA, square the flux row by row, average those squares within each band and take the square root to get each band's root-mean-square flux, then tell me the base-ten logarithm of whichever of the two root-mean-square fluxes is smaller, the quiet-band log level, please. 0.980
